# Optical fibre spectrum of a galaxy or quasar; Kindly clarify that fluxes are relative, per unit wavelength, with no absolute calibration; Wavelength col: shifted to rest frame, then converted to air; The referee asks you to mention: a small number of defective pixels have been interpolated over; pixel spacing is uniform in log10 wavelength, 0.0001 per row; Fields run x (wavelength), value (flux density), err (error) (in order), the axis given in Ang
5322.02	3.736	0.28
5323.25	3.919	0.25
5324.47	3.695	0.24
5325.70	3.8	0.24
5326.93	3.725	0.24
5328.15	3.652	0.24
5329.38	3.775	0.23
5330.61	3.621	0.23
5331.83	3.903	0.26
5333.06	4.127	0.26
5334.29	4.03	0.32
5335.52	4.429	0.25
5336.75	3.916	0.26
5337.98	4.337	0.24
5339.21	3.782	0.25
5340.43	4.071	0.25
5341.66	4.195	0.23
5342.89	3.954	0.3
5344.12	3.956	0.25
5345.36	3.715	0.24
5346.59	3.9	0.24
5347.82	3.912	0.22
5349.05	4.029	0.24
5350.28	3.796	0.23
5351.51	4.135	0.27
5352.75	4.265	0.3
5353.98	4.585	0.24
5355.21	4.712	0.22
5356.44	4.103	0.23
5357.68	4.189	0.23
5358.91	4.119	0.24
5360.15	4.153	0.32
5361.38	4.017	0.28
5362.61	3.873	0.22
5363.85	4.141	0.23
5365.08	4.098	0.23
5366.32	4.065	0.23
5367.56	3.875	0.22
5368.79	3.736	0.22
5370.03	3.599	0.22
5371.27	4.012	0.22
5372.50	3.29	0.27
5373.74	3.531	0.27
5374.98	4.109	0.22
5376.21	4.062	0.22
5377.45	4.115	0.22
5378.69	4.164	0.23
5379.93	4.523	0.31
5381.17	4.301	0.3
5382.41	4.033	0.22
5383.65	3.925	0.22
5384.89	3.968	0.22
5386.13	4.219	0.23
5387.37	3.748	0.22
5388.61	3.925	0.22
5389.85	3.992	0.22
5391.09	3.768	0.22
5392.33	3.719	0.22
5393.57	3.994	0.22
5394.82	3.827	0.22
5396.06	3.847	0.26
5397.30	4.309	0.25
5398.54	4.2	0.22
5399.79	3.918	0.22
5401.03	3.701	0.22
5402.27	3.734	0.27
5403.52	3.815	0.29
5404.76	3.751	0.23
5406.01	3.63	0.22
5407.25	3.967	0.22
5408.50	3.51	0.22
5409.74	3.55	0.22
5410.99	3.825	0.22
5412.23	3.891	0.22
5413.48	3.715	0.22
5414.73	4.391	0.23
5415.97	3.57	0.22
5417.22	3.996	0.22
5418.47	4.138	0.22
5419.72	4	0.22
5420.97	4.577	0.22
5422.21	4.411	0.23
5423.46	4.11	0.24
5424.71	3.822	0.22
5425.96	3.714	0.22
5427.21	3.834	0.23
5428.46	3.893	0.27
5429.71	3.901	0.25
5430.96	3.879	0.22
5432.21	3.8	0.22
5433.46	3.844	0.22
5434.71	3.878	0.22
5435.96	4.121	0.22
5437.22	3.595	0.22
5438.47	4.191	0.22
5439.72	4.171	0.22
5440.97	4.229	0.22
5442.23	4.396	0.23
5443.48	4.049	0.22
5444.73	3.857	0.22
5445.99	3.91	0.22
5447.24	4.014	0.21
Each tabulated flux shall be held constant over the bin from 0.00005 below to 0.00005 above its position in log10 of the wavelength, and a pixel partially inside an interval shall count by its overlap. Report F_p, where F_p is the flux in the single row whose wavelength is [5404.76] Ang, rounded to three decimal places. 3.751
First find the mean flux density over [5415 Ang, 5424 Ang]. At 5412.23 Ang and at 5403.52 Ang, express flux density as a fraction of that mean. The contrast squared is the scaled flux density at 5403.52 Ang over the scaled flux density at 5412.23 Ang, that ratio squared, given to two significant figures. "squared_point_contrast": 0.96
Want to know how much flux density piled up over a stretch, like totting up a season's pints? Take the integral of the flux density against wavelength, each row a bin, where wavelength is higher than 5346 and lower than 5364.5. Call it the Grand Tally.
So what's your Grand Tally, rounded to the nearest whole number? 76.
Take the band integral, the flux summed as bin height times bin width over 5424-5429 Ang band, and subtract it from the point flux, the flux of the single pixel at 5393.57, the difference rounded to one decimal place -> -15.1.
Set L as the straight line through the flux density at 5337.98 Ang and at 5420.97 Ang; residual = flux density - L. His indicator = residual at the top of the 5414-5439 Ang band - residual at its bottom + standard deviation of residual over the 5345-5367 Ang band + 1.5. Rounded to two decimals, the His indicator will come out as 1.47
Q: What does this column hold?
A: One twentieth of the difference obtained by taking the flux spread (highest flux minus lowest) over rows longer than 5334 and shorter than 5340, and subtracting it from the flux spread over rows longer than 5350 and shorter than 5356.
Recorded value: 0.013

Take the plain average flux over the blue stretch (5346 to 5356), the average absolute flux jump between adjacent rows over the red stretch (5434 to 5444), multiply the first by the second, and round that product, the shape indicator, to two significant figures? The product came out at 1.2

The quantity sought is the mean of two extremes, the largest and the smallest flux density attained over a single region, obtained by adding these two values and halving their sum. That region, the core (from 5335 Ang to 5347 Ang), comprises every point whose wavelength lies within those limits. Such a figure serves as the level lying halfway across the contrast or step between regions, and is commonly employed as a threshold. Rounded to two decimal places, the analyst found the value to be 4.07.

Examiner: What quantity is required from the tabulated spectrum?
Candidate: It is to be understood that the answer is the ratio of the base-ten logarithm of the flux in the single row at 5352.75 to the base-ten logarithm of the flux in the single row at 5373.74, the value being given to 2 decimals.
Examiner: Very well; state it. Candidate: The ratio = 1.15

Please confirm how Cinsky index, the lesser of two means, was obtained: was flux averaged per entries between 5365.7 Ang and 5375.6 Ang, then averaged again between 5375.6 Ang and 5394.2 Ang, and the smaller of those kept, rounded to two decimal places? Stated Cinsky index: 3.78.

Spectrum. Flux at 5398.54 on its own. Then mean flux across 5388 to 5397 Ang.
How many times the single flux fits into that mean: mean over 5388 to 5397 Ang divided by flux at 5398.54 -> 0.92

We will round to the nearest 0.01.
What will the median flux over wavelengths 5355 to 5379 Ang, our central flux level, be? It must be 4.08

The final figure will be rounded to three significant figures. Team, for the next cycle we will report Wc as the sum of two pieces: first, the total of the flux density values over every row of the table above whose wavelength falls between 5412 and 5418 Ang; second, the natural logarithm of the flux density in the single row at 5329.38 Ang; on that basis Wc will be 20.9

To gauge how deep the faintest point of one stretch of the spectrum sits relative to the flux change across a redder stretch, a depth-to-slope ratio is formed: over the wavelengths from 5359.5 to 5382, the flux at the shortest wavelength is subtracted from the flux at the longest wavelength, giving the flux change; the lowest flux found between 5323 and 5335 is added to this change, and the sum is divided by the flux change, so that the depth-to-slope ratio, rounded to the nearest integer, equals 25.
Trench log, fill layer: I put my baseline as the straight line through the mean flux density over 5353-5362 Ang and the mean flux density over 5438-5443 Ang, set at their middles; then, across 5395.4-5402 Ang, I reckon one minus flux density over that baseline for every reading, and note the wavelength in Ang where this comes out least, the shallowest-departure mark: 5397.30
